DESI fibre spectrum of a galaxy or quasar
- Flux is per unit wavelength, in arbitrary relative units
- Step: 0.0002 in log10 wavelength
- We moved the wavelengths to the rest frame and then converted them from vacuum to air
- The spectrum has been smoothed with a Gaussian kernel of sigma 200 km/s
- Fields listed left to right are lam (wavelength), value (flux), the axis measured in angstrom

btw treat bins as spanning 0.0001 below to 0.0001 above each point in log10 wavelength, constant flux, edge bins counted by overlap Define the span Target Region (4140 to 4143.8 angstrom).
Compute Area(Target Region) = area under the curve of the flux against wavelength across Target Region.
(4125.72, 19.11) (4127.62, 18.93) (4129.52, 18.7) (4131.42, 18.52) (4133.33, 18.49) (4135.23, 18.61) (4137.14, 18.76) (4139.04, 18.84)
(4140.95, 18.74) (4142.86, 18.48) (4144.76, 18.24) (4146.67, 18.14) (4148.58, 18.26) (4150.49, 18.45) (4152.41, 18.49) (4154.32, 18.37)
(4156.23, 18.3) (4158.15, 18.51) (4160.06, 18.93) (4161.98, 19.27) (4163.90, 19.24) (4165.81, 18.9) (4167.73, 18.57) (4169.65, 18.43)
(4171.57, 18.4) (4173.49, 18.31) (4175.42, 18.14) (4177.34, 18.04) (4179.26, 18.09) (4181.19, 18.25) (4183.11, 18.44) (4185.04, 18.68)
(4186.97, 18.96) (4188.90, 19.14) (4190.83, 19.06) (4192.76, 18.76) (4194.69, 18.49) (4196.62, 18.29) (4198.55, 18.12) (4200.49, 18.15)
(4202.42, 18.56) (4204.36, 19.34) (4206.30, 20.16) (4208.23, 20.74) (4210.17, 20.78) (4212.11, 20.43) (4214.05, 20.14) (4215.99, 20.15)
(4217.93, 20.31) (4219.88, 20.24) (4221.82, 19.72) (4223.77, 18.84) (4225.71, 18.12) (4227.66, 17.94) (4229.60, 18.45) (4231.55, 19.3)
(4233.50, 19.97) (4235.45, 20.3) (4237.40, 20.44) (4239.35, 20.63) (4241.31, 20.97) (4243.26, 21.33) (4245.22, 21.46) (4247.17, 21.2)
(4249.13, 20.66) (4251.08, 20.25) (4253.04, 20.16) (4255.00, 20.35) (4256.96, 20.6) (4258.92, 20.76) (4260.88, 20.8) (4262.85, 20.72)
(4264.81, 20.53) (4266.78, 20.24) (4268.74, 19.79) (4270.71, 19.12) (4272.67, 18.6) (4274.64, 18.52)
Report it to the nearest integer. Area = 71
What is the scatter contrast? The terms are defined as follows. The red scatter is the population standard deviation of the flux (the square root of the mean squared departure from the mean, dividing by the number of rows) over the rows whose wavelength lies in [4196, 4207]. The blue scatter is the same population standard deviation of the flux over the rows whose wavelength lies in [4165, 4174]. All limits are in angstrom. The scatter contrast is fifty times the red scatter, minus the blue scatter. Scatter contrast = 37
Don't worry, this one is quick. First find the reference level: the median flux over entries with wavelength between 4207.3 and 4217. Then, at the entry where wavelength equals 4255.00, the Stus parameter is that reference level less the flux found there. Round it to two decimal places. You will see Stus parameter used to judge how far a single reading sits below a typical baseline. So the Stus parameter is 0.08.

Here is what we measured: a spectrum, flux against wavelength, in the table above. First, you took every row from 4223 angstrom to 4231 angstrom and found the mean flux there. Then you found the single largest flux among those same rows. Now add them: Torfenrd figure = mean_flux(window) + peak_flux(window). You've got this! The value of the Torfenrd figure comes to 37.2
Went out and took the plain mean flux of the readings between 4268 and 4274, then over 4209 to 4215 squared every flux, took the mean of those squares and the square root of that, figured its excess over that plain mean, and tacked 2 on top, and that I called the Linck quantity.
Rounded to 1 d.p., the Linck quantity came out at 3.3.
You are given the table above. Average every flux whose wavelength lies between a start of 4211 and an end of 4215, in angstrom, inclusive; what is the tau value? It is 20.3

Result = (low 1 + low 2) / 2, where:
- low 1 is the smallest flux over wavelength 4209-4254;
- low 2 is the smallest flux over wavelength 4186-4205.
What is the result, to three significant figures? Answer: 18.0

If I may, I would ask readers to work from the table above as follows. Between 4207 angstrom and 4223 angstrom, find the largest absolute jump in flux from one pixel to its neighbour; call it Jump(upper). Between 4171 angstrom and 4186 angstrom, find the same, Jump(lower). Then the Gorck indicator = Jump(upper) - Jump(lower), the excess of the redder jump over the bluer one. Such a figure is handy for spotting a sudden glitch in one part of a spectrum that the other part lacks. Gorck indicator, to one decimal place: 0.3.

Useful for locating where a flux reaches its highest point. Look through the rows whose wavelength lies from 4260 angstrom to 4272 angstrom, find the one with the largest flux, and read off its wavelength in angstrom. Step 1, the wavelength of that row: 4260.88 angstrom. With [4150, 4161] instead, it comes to 4160.06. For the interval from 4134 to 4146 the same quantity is 4139.04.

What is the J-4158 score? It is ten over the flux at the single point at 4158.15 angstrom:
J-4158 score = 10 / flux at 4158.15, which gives 0.540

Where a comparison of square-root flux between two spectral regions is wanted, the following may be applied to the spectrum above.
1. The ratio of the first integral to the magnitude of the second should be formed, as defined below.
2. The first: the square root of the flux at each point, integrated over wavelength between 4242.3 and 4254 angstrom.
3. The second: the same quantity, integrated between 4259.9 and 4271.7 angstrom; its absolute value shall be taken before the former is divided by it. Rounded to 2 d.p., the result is 1.01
